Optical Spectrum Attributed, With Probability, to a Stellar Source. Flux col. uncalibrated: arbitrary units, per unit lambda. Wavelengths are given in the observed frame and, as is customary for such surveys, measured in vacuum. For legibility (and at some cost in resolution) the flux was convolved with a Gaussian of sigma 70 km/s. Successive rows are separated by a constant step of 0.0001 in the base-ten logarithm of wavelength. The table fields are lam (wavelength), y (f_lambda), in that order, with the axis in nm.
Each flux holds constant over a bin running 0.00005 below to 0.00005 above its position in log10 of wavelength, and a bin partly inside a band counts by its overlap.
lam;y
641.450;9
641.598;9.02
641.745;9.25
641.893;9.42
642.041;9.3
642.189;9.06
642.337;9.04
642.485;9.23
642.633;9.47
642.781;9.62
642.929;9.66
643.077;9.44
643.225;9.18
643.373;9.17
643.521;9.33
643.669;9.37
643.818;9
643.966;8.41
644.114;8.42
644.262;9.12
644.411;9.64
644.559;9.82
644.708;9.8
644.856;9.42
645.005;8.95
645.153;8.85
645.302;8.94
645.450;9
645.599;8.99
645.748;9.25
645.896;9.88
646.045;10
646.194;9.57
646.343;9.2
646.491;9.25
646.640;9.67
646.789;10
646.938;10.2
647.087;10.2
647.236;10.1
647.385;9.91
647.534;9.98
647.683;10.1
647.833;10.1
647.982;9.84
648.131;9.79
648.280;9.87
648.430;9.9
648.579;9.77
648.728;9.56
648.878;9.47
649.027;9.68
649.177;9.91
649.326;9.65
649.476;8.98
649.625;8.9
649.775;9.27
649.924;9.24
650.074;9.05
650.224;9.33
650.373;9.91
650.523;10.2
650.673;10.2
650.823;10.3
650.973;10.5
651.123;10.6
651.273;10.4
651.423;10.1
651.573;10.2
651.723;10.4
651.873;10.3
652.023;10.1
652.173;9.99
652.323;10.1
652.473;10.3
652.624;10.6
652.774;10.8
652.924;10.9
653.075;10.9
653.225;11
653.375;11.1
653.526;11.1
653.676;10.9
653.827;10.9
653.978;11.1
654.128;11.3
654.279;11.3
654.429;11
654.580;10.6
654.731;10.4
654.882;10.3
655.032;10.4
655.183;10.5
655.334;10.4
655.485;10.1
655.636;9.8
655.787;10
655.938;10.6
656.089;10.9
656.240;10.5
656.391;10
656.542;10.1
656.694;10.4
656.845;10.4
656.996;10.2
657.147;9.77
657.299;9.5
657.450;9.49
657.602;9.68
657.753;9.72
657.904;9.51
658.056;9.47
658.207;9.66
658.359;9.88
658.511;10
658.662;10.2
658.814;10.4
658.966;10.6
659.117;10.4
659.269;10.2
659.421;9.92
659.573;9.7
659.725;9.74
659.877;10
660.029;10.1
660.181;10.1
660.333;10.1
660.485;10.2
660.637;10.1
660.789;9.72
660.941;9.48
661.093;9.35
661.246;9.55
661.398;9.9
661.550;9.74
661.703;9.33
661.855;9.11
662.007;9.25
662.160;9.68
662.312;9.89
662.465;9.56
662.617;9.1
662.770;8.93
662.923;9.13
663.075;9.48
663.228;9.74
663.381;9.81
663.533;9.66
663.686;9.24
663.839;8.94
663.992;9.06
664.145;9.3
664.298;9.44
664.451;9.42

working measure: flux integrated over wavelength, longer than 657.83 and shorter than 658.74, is 9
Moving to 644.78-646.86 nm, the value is 19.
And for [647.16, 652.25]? 50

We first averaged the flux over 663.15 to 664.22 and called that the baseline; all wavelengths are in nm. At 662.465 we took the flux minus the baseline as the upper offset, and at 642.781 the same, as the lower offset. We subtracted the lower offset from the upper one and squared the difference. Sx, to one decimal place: 0.0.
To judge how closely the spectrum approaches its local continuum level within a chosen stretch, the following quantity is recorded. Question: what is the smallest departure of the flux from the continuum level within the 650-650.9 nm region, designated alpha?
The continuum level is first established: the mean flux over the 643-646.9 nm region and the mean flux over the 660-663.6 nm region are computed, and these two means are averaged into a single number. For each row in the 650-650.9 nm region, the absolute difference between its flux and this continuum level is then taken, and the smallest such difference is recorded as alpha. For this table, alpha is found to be 0.13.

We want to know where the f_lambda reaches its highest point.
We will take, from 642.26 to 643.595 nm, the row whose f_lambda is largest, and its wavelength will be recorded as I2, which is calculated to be 642.929 nm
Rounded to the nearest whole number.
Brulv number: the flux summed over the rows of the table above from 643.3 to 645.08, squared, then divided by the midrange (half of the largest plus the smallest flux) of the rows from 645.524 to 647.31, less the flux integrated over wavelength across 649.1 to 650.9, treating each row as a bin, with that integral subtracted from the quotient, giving 1254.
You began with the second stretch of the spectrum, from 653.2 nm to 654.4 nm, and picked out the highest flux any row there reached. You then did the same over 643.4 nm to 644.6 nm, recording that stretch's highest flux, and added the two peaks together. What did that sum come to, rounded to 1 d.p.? 21.1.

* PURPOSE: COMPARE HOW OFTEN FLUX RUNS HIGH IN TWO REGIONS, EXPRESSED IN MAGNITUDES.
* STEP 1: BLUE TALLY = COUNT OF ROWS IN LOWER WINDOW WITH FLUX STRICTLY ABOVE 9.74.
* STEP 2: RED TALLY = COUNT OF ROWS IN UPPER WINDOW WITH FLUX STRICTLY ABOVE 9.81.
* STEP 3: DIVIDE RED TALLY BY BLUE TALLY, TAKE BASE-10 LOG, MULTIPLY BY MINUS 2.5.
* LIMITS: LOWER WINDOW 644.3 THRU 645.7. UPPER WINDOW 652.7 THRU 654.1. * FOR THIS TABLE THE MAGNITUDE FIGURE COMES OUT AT -1.6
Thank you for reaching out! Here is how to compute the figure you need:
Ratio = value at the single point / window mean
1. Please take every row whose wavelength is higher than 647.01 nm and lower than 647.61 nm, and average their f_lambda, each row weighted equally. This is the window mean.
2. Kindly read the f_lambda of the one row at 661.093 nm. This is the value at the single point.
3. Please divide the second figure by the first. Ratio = 0.93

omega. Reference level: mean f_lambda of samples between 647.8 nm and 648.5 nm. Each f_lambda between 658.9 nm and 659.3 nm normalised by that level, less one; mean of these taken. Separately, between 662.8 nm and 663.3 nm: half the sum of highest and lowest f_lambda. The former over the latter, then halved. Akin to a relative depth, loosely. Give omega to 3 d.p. 0.003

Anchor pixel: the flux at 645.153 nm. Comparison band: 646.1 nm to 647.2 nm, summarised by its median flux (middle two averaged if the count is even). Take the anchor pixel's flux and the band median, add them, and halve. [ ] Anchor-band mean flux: 9.26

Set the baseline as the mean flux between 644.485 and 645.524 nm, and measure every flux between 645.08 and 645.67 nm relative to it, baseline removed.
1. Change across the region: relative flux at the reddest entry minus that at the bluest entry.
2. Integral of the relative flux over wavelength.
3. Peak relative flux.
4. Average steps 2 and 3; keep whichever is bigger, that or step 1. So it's 0.1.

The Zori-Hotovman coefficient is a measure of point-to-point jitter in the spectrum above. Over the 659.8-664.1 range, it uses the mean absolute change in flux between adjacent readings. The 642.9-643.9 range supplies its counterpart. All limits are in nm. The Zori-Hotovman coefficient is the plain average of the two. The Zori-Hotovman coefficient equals 0.199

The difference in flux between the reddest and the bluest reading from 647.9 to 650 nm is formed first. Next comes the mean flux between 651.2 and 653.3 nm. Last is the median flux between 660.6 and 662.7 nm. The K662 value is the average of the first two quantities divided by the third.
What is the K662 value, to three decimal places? 0.515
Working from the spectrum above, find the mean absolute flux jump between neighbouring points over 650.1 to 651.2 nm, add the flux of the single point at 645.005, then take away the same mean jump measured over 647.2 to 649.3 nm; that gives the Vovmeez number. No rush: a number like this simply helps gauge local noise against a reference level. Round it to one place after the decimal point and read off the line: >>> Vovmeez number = 9.0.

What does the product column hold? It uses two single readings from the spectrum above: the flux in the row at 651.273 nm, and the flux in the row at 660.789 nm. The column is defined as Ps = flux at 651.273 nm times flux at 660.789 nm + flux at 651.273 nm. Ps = 111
